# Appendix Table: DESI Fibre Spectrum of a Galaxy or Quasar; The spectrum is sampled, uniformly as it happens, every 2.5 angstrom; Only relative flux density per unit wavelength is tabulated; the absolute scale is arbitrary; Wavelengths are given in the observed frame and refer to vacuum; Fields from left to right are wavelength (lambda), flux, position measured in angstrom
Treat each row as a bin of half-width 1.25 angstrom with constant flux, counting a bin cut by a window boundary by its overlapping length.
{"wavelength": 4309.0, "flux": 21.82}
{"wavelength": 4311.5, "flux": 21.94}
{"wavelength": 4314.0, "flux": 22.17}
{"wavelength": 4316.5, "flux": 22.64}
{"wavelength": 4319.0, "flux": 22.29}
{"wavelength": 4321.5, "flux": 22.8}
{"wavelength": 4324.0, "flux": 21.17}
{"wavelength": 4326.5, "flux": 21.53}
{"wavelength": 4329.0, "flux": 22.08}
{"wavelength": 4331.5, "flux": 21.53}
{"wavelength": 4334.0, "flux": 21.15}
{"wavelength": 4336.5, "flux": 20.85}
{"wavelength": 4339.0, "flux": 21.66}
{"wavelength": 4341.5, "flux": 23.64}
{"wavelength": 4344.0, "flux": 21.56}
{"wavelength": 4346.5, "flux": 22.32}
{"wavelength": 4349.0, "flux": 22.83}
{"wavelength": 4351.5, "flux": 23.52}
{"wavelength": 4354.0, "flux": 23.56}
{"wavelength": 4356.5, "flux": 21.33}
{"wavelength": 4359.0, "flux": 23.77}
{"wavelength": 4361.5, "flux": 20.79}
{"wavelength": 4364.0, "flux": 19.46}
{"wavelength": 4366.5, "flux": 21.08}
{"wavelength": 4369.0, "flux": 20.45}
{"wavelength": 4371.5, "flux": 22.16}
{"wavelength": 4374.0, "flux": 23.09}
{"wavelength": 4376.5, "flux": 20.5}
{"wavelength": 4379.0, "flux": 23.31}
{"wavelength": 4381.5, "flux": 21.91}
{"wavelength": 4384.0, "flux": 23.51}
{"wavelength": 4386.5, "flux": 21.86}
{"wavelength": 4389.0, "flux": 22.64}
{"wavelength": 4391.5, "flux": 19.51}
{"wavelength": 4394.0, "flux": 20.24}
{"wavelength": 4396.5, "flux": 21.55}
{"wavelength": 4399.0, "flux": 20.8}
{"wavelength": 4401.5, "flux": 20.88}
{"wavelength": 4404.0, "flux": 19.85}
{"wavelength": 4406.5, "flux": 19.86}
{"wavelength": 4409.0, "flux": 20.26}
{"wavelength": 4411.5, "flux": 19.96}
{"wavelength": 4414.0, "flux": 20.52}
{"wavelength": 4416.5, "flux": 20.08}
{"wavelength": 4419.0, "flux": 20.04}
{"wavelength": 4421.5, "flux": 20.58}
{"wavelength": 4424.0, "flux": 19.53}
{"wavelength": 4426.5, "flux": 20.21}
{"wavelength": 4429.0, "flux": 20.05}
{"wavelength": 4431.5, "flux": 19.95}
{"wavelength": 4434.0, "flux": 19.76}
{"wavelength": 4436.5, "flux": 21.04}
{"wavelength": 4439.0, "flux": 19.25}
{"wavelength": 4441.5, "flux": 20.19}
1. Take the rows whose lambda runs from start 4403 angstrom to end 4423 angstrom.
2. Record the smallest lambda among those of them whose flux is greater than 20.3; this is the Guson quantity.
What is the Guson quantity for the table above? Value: 4414.0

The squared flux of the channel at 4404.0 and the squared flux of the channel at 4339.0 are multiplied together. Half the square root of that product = 215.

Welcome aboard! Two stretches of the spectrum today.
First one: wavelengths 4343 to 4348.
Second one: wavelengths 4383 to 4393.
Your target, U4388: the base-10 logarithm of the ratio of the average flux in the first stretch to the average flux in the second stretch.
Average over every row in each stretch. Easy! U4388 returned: 0.00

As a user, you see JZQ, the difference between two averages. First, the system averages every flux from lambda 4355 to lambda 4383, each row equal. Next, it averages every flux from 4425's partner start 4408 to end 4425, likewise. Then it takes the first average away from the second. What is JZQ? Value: -1.5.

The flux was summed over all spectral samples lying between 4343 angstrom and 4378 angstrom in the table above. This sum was 306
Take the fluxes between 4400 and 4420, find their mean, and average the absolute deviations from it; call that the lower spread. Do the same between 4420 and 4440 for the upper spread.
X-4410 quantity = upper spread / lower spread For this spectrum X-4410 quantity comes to 1.5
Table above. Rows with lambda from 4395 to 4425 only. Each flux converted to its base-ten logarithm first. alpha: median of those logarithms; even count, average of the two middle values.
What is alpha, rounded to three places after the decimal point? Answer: 1.305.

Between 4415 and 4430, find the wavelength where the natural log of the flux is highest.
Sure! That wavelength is 4421.5 angstrom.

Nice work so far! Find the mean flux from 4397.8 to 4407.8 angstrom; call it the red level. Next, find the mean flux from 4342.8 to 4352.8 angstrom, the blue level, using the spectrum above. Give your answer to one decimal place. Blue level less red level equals 2.2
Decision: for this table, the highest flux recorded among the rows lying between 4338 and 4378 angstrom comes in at 23.77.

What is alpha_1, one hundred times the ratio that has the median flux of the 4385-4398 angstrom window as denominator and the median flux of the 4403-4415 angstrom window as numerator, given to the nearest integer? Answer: 93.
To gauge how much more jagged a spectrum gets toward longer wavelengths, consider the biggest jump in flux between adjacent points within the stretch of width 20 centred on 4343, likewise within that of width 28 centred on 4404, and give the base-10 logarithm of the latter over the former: -0.20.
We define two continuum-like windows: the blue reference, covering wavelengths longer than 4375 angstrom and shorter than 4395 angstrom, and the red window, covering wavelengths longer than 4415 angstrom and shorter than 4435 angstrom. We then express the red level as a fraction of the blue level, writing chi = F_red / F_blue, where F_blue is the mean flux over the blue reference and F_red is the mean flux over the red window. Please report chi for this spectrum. 0.92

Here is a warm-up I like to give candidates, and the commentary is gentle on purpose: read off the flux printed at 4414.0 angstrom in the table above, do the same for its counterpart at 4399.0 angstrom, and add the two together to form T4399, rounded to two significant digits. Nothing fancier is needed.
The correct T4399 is 41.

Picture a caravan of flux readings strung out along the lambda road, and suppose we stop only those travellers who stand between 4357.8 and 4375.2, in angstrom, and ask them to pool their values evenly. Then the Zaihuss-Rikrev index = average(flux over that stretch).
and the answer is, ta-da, 21.5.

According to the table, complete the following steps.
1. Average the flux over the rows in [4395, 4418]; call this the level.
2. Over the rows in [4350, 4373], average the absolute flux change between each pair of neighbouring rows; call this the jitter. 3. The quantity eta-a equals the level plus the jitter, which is 22.0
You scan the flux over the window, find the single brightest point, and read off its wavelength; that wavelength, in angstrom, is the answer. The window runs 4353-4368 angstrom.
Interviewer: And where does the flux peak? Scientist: 4359.0 angstrom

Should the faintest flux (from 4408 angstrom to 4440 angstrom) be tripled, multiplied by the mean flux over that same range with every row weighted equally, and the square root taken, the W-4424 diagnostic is 34.1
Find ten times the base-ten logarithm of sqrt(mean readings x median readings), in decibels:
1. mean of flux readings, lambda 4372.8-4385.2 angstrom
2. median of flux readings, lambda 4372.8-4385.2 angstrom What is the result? 13.6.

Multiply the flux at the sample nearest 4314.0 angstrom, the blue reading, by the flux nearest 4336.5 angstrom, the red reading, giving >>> 462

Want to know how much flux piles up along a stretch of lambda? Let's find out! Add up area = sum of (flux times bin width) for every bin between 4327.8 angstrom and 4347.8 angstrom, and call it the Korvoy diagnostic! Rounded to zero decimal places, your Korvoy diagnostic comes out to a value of 437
